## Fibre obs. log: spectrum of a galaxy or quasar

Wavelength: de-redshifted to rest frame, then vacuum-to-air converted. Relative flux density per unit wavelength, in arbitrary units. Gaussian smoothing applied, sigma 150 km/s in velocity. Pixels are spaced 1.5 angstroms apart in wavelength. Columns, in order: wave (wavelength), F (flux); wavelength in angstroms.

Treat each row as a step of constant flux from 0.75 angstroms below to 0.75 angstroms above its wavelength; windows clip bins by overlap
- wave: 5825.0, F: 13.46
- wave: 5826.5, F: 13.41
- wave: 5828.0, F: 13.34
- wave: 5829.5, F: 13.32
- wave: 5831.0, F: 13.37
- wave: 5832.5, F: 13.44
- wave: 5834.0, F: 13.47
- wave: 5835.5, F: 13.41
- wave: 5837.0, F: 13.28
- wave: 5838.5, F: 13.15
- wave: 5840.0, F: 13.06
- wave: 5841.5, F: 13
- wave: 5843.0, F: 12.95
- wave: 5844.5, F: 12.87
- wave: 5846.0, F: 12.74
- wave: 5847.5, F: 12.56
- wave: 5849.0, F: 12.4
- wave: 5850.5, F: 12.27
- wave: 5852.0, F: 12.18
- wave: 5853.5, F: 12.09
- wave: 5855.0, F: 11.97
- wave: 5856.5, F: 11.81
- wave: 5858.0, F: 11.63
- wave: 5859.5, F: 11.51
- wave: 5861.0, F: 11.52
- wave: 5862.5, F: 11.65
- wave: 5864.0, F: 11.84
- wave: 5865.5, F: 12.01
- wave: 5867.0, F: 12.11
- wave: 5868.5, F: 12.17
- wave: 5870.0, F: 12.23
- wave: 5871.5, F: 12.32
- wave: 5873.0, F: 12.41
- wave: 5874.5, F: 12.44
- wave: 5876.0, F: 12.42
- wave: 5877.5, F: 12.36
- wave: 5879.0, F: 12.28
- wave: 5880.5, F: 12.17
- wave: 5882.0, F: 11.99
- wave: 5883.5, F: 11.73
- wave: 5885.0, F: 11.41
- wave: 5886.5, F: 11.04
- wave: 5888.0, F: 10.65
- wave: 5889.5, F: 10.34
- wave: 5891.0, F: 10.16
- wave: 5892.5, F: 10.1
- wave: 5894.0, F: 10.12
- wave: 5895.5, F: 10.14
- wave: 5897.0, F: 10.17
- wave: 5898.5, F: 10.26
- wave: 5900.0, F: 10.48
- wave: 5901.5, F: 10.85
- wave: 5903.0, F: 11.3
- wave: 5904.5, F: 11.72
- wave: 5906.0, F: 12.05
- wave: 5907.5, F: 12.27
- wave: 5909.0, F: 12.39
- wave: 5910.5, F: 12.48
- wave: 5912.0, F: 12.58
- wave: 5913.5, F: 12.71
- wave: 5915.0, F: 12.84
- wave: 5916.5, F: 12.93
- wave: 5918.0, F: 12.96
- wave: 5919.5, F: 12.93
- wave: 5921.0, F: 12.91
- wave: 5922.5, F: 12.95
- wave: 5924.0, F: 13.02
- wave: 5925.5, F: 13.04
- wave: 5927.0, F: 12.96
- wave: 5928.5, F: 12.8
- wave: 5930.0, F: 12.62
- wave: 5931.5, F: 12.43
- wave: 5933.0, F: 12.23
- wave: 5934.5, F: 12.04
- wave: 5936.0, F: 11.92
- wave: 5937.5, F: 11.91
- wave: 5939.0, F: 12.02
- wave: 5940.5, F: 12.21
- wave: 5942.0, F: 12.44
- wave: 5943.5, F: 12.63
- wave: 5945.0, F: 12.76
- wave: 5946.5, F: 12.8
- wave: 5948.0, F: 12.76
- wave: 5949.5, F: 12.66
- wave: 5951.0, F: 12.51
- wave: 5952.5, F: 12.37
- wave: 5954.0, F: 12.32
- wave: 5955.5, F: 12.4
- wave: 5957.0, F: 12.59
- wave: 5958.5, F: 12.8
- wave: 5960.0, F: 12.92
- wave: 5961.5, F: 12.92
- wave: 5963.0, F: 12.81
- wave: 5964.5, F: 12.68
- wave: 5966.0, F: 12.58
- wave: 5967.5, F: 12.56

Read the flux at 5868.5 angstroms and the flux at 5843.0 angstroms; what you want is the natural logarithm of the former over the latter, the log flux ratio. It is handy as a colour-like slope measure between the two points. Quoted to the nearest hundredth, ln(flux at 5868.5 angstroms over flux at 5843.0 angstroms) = -0.06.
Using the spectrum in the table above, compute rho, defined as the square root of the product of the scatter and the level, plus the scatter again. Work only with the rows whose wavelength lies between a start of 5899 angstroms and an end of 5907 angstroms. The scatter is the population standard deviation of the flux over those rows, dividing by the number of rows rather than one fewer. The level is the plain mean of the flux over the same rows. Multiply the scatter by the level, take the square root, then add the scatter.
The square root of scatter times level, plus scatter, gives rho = 3.1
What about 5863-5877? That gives 1.7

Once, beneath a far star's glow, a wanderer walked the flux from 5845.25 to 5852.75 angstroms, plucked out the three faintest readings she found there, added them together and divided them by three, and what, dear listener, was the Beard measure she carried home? 12.3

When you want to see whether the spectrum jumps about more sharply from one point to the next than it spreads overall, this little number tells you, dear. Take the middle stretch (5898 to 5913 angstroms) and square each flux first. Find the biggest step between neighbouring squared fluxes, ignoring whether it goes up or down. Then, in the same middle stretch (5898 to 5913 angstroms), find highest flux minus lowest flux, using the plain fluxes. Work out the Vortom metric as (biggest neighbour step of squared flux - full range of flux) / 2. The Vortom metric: 3.8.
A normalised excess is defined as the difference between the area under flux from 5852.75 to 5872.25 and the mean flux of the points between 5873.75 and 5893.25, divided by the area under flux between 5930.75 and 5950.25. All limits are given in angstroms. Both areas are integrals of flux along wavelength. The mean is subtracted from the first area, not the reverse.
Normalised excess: 0.92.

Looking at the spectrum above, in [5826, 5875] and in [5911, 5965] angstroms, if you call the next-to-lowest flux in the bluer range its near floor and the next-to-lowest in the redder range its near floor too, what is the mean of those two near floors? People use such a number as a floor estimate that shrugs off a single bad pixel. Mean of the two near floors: 11.72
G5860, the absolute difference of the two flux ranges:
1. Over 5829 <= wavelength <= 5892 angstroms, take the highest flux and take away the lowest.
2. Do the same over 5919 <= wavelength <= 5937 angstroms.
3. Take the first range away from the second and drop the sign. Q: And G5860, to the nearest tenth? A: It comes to 2.2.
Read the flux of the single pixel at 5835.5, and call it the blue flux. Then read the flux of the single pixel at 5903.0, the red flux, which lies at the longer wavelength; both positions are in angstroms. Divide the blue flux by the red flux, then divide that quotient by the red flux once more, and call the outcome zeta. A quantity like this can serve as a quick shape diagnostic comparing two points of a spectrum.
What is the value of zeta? 0.11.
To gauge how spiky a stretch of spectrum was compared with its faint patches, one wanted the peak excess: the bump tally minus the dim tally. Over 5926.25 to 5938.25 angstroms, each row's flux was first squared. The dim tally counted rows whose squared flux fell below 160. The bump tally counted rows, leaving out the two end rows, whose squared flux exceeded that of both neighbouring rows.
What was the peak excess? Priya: -6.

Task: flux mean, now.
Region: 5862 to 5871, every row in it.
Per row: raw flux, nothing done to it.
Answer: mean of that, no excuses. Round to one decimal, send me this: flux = 12.0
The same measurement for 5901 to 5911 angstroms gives 11.9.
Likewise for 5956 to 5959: 12.7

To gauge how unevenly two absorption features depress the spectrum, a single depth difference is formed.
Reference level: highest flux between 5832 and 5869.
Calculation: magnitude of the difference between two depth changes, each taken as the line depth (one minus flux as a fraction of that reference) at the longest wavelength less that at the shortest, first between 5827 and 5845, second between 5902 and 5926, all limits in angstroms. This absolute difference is 0.16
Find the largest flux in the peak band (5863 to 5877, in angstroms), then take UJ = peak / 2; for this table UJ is 6.22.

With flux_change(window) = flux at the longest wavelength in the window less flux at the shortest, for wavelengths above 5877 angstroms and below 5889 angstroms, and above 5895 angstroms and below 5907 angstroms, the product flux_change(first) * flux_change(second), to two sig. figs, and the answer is -3.3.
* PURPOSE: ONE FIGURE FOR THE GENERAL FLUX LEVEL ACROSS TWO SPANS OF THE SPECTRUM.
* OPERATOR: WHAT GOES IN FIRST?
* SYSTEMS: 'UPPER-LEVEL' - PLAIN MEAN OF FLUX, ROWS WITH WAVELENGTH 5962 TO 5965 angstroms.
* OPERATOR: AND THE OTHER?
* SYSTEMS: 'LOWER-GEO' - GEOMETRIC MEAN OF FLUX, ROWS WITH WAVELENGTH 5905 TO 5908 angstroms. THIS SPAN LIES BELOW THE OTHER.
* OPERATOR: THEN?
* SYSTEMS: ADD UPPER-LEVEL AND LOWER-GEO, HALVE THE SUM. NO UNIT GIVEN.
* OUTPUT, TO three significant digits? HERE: 12.5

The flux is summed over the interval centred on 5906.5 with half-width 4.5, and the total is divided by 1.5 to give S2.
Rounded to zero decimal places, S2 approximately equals 48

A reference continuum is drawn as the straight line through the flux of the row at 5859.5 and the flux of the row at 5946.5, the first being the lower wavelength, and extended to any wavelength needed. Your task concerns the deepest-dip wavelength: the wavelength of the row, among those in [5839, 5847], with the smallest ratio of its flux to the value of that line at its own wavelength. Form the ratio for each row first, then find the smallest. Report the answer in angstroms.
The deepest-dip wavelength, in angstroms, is 5846.0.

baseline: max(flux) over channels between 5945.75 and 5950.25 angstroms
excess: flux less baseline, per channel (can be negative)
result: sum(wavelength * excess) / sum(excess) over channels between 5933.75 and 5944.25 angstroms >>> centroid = 5937.9 angstroms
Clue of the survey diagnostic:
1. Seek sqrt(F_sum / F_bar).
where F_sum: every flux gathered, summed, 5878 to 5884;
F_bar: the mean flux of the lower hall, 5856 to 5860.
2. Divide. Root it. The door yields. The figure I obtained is 2.0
